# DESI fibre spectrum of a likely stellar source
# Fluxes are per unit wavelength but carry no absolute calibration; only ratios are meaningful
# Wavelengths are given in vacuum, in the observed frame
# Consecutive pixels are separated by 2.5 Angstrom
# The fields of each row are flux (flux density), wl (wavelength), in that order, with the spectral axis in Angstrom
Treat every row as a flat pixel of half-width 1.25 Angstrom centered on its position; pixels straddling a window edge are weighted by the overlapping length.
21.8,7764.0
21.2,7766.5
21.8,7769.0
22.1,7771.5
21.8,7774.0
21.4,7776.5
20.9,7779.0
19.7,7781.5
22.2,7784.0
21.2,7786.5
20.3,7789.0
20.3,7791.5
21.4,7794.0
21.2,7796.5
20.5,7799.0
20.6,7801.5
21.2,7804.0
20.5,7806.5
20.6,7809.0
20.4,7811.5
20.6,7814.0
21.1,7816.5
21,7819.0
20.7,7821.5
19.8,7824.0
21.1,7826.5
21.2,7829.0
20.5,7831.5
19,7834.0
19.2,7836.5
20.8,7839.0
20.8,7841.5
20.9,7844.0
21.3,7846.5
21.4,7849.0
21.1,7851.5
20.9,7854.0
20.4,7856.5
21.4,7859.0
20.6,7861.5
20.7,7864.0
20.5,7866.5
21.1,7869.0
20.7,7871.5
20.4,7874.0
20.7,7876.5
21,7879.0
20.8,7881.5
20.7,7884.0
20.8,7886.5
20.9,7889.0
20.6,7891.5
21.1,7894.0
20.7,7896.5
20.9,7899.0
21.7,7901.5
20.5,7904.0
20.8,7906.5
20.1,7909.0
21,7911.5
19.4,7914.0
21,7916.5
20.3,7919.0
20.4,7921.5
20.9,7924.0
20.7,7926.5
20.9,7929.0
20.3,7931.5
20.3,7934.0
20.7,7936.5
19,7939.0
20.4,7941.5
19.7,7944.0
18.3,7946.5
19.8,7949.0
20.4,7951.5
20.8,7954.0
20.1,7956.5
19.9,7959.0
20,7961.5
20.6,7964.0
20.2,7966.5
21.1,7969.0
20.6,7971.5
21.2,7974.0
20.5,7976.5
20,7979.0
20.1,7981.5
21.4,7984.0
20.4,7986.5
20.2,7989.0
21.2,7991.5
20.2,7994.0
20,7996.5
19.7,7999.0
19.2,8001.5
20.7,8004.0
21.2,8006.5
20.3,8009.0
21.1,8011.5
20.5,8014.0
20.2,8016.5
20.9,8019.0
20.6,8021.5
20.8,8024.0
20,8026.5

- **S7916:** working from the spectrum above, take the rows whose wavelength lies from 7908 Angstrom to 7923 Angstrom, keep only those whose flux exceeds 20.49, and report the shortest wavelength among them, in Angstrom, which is 7911.5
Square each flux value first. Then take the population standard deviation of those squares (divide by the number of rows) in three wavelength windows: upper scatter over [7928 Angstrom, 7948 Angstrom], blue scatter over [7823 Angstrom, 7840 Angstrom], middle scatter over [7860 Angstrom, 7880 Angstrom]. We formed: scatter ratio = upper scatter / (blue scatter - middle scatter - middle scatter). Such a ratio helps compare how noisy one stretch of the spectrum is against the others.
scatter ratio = 2.2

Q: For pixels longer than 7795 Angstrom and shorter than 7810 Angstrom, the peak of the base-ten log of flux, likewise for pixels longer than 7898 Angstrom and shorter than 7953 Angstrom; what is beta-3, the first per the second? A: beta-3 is 0.99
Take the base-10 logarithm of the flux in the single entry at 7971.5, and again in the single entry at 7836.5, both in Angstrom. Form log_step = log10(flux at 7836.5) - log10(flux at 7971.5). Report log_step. -0.031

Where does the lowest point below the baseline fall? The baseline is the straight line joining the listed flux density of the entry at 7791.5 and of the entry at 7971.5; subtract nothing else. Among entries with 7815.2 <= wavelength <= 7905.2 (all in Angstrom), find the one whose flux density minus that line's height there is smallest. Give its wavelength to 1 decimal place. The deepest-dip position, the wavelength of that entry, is 7834.0 Angstrom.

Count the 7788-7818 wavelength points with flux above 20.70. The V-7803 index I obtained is 4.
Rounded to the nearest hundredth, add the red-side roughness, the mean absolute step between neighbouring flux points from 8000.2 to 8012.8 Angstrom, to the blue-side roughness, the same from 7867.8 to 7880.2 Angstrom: 1.25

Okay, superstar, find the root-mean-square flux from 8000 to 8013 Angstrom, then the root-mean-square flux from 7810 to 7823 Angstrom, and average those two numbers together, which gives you 20.6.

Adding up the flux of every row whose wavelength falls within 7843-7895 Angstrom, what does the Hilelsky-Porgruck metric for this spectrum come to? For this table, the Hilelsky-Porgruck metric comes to 438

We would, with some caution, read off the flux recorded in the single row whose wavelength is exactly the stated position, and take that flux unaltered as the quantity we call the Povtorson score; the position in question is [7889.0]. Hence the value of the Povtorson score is 20.9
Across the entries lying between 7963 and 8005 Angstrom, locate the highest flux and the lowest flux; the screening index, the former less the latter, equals 2.2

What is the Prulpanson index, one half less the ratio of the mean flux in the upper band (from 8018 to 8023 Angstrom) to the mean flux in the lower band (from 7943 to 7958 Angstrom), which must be -0.545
